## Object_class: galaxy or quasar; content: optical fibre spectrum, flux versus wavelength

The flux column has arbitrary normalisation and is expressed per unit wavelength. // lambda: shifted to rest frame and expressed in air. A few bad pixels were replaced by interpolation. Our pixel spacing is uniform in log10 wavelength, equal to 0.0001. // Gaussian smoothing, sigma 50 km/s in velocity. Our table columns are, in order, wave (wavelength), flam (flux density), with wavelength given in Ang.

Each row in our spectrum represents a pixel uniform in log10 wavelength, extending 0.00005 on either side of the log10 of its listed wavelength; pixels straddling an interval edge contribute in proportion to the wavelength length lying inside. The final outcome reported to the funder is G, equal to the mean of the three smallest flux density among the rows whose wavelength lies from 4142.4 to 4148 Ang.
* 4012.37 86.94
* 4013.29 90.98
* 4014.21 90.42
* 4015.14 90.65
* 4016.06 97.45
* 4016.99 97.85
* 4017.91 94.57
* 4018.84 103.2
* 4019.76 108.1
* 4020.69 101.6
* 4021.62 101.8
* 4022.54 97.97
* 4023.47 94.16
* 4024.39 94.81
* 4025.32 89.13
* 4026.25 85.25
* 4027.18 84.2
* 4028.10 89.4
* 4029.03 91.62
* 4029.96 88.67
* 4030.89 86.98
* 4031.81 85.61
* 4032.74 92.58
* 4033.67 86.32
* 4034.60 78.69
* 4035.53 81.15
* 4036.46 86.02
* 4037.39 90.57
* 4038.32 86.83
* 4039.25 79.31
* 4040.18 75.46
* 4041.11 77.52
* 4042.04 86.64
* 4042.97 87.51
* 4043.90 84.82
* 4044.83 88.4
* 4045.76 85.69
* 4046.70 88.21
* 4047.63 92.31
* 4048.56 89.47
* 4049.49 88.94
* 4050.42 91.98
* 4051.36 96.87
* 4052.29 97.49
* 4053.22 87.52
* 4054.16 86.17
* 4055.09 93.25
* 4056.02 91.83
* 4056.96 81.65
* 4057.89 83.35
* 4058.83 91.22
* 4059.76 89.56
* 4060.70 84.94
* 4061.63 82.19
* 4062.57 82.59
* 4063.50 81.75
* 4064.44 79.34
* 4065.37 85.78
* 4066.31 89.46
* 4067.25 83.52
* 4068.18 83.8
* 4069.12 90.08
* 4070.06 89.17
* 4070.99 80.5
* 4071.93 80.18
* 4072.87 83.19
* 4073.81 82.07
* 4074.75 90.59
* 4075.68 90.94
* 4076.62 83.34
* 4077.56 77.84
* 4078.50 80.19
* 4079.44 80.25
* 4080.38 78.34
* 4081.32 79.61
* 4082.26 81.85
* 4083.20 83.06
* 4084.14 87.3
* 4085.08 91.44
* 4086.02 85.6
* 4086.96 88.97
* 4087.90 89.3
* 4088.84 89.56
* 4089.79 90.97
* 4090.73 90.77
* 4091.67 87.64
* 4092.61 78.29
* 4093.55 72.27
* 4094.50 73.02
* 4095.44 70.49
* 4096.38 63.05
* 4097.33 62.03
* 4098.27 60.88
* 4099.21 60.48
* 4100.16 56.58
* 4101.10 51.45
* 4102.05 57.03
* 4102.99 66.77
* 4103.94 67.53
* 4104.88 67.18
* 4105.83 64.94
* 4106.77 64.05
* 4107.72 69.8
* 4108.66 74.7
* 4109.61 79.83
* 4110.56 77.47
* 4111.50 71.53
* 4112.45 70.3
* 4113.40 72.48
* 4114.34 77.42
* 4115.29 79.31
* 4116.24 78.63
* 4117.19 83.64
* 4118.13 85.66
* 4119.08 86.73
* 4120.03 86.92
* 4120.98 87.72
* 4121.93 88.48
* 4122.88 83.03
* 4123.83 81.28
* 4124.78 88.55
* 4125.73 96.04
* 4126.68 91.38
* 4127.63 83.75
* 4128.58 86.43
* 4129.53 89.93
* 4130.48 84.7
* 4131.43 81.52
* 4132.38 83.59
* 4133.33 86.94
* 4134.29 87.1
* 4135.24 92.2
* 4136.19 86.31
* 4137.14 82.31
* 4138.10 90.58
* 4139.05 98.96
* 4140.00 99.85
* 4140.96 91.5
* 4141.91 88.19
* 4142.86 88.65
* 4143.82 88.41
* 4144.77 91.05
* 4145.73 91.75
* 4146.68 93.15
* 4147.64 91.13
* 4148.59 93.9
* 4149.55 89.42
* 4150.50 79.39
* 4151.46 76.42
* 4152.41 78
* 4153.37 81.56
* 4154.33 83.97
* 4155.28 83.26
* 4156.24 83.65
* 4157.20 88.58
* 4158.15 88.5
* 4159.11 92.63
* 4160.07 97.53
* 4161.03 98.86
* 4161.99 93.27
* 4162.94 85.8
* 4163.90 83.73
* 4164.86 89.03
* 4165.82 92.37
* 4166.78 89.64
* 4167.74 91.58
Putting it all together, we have 89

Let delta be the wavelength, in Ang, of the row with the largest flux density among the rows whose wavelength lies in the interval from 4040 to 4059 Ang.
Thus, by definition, 4052.29 Ang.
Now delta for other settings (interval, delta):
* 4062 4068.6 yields 4066.31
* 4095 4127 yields 4125.73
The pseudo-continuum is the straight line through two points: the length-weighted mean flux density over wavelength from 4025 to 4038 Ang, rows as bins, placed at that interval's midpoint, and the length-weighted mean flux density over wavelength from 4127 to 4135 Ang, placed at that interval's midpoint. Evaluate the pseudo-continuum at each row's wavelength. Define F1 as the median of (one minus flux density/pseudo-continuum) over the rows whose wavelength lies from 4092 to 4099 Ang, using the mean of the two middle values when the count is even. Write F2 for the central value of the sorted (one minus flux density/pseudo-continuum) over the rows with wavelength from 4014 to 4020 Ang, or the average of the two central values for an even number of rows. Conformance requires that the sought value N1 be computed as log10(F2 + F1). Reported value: -1.2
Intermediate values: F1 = 0.18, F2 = -0.12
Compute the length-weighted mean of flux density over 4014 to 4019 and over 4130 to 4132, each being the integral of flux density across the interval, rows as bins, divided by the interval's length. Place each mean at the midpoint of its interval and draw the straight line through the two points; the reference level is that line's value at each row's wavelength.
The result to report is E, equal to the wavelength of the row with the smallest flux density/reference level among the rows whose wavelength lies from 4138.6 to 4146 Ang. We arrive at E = 4141.91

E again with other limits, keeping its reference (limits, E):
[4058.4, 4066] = 4064.44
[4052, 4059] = 4056.96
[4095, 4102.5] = 4101.10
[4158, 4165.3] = 4163.90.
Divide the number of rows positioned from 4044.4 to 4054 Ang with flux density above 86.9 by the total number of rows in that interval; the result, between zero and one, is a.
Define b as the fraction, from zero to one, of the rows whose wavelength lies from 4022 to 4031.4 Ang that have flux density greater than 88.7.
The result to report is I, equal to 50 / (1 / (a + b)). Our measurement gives 75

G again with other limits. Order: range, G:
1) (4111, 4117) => 71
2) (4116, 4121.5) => 83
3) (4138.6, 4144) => 88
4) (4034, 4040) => 80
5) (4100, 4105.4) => 55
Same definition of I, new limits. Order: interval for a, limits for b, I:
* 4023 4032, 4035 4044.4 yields 40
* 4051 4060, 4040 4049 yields 45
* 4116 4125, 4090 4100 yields 25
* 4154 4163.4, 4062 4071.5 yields 45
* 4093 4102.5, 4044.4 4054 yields 30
